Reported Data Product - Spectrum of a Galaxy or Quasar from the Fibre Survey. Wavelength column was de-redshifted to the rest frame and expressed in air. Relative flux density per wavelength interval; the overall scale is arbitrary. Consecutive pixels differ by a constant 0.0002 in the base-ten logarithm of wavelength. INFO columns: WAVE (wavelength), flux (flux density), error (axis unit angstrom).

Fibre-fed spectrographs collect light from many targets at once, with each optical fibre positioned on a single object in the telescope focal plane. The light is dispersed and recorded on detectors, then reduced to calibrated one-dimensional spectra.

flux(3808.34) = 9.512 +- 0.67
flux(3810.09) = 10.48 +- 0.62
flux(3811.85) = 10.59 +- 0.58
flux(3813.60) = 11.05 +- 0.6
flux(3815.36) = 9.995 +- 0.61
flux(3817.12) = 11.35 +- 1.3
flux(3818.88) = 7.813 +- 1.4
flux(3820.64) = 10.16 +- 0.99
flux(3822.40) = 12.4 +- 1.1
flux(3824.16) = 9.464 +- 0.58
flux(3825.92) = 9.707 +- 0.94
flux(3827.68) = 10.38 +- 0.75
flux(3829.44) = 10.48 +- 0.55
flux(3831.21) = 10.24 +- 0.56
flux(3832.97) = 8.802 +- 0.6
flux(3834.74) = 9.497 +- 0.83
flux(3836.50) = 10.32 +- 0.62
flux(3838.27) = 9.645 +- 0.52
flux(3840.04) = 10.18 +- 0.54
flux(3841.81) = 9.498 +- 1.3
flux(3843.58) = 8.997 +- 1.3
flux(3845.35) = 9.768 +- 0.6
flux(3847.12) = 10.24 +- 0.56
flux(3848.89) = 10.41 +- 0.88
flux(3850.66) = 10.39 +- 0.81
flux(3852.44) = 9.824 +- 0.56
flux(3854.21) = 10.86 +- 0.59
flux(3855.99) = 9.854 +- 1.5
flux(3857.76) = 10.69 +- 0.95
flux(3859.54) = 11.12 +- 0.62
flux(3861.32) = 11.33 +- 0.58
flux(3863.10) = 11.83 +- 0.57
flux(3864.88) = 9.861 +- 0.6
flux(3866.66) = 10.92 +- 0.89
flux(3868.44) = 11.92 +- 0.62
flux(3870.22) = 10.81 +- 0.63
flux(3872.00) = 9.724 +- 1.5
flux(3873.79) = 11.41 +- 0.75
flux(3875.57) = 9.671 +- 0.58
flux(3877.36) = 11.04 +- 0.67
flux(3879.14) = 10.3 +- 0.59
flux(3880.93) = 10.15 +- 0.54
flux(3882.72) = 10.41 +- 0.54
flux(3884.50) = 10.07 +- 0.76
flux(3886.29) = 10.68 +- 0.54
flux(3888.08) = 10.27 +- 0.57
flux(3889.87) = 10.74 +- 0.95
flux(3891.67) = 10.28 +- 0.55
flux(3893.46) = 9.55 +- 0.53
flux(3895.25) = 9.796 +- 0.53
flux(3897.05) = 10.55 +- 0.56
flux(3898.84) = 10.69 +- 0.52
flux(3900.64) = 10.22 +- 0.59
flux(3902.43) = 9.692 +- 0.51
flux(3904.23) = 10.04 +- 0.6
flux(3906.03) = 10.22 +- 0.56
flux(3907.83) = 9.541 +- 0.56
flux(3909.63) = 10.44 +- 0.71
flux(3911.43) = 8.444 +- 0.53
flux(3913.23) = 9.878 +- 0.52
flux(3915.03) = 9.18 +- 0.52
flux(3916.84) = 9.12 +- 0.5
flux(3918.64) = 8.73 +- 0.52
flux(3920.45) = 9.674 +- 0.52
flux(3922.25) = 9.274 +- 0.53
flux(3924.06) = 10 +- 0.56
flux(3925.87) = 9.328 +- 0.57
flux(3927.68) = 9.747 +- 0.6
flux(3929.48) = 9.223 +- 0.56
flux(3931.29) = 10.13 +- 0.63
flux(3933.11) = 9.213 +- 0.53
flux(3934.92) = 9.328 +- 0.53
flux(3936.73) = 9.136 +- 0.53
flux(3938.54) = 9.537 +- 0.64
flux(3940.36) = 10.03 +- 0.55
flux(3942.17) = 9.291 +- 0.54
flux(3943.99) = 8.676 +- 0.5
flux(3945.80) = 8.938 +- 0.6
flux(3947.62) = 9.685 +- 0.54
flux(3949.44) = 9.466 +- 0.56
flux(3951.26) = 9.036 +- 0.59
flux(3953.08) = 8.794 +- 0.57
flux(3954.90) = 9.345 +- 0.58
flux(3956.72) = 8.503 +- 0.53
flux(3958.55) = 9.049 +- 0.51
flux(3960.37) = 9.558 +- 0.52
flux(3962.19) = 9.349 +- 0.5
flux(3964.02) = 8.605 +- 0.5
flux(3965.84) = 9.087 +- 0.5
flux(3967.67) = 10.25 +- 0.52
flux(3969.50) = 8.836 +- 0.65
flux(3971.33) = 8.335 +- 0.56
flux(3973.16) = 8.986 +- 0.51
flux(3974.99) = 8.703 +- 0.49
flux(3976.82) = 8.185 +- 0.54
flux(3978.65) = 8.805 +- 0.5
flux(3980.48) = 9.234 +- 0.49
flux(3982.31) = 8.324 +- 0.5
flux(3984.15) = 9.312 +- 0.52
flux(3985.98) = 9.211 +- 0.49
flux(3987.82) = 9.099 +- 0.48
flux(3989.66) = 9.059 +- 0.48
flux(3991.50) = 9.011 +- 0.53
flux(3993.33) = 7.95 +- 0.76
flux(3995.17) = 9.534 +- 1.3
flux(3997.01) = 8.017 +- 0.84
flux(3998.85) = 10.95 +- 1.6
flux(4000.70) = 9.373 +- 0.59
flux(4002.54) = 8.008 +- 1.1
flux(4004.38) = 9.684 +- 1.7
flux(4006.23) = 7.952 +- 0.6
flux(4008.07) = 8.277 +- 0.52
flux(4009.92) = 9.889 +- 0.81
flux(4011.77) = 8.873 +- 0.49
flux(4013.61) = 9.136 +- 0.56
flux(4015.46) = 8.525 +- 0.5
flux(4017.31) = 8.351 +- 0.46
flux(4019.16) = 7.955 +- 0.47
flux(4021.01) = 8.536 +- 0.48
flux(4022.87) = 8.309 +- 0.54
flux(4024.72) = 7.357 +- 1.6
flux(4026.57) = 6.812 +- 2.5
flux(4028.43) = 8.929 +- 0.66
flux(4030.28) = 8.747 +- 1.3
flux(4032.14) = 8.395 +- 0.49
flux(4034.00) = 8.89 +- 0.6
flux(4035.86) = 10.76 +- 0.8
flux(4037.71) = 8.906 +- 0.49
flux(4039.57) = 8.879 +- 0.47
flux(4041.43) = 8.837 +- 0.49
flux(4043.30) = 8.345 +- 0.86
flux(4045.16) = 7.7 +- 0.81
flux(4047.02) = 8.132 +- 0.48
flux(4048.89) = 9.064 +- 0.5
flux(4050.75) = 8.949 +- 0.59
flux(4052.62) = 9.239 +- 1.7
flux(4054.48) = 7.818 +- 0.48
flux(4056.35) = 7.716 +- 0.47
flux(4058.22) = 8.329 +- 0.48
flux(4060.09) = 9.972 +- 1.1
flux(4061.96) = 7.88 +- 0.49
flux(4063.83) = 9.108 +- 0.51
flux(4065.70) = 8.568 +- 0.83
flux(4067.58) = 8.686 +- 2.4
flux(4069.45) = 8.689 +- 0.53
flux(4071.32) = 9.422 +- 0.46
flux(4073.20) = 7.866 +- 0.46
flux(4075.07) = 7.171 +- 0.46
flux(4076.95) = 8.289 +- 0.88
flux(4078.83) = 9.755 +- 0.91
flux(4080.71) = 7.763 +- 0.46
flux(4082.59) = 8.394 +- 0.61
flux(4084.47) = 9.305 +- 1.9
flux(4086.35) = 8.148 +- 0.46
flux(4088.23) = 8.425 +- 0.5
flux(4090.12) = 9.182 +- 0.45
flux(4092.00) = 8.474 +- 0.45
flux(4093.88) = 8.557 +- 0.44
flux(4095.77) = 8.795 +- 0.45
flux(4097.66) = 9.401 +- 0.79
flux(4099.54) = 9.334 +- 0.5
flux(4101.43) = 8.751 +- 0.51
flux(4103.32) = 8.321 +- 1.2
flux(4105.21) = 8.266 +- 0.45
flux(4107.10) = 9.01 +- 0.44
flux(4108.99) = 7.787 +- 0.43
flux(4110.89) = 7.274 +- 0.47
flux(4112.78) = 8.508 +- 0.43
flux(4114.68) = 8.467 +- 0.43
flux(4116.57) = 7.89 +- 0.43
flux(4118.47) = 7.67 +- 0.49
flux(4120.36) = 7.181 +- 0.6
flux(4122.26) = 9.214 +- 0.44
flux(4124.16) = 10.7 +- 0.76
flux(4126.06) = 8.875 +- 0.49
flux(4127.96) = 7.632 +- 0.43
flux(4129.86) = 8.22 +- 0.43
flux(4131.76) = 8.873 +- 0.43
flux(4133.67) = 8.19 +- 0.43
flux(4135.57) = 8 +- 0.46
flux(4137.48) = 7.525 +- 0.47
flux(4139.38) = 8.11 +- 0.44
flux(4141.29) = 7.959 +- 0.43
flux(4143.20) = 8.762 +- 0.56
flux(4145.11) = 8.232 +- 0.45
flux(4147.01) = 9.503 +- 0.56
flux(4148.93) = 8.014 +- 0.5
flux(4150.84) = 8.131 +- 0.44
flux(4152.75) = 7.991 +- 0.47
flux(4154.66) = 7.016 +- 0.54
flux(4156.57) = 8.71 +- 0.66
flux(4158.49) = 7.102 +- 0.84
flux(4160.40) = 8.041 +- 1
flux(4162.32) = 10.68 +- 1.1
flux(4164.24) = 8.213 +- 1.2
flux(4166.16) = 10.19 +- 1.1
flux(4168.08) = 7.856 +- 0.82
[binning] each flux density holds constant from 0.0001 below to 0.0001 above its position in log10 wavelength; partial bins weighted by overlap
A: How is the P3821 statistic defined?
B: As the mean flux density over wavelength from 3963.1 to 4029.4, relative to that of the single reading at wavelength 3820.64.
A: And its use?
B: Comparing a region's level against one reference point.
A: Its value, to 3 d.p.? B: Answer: 0.862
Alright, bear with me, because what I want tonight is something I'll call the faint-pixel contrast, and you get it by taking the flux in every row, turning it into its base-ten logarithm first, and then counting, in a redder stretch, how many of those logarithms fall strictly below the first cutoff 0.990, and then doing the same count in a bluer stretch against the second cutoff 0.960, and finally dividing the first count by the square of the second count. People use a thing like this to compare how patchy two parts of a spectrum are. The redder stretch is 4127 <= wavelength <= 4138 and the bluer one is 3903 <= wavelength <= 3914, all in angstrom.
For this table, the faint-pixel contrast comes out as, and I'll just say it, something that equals 6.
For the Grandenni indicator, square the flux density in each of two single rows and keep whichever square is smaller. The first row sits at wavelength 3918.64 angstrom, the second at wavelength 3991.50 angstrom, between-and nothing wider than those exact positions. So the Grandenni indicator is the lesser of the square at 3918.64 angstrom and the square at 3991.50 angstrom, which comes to 76.2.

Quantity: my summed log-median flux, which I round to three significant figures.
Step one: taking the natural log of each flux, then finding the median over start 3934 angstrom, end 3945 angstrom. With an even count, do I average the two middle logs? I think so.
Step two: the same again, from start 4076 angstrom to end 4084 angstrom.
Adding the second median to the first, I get 4.35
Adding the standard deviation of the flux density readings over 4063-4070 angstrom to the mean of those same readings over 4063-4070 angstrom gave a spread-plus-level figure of 9.0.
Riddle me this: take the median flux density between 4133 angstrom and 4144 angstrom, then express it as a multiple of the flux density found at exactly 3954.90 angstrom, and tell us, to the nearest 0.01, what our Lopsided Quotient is 0.86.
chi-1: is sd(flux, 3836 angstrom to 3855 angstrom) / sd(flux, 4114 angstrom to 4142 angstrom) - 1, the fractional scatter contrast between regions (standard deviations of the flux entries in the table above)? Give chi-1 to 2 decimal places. -0.40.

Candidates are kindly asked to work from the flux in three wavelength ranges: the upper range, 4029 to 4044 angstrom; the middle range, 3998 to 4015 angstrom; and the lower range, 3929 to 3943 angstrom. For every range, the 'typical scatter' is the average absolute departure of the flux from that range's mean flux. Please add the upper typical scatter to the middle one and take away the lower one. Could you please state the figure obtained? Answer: 0.9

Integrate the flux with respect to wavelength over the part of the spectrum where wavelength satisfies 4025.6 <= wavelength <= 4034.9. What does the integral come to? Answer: 78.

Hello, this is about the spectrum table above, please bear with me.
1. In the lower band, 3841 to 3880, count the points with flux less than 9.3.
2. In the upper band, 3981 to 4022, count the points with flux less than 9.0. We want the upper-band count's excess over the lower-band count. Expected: 10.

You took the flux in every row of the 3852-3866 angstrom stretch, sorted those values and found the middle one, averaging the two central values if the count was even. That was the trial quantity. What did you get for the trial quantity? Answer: 10.8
